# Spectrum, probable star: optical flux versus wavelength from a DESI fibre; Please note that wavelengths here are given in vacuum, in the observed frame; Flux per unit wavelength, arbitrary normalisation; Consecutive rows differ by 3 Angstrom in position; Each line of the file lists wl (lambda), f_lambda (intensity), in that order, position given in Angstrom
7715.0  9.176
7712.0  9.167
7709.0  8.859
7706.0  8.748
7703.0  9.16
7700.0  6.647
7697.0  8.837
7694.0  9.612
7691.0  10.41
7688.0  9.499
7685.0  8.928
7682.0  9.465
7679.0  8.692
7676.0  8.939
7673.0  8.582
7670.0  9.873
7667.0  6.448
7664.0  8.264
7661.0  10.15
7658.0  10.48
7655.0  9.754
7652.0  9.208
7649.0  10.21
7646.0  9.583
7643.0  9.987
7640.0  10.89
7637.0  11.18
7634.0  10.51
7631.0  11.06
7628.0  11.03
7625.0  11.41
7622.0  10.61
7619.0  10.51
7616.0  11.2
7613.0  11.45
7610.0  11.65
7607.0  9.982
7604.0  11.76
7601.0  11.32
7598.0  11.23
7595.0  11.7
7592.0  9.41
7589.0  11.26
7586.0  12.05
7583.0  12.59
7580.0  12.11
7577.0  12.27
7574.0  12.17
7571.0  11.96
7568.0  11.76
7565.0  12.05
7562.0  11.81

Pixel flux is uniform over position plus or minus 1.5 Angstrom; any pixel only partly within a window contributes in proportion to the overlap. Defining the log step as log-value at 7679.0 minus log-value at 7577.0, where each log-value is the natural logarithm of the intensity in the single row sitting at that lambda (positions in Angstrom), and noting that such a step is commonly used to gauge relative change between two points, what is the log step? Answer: -0.34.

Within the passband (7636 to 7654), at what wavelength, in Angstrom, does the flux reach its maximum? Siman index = 7637.0 Angstrom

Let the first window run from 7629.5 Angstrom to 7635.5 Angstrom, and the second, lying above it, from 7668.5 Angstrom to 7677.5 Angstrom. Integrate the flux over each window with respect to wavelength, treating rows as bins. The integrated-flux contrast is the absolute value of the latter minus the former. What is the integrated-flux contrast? 17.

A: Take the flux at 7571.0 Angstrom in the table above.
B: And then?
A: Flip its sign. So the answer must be -12.0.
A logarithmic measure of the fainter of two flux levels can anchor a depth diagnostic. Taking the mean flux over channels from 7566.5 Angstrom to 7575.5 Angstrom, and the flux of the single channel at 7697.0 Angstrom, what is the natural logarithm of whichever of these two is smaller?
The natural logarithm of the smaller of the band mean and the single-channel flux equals 2.18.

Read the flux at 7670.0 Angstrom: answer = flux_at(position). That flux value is 9.873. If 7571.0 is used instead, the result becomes 11.96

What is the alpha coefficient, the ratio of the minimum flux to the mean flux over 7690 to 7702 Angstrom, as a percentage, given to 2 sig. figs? 75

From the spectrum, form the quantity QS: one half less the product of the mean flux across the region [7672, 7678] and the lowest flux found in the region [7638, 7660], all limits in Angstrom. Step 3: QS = -80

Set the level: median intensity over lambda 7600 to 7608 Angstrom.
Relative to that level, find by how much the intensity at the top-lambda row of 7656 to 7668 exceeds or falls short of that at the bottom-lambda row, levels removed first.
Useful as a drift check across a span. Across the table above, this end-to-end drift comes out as -4.0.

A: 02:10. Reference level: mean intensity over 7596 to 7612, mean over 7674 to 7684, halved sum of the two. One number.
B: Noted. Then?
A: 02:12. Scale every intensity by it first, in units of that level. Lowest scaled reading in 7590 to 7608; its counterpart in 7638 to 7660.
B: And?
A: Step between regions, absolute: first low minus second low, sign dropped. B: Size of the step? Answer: 0.02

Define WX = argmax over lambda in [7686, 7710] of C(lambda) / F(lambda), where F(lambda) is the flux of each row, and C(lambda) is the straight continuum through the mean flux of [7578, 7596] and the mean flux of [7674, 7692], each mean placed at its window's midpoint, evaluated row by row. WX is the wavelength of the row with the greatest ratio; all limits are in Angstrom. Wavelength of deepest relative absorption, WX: 7700.0 Angstrom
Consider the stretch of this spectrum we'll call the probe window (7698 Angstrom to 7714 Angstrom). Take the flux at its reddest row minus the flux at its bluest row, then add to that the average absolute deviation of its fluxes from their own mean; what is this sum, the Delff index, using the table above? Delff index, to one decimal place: 3.3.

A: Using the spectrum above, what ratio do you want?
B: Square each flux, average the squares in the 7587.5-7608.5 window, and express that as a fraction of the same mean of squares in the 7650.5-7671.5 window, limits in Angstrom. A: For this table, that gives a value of 1.41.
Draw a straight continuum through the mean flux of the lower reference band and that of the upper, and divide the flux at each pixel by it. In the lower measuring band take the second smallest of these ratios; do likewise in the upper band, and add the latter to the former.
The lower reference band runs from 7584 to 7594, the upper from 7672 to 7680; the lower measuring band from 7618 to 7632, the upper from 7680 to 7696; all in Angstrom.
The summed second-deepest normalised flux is 2.15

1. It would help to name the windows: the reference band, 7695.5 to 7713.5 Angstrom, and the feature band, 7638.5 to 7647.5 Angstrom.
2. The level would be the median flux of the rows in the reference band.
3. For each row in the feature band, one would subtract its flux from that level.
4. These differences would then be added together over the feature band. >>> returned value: -4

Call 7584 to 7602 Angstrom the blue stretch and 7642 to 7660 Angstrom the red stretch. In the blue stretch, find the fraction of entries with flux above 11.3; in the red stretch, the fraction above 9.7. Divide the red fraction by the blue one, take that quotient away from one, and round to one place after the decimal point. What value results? -0.3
